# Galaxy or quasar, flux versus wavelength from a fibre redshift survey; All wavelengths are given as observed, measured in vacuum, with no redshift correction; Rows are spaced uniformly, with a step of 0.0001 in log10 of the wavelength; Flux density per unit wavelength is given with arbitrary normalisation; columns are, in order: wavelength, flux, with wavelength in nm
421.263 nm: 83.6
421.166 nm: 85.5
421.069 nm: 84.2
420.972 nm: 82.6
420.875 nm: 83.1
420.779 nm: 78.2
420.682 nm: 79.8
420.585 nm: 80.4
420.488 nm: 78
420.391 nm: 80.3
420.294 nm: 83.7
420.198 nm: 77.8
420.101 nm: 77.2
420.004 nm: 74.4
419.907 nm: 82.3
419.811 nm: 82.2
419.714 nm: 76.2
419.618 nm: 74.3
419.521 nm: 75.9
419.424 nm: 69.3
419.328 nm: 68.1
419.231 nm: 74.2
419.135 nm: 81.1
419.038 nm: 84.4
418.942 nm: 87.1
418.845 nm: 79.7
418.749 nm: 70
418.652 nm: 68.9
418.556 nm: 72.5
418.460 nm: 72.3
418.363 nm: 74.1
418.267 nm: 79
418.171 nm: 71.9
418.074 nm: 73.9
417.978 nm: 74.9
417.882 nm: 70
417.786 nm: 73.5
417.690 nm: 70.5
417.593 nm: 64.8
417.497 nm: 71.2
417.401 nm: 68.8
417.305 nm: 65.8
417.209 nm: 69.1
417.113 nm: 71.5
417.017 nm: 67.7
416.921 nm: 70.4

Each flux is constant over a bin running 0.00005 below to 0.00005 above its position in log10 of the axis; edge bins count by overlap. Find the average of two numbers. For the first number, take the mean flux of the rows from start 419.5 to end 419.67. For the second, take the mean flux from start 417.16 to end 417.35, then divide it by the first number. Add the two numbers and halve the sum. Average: 38.0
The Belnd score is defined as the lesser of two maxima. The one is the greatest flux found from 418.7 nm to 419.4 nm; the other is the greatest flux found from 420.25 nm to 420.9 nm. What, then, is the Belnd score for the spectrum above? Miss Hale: 84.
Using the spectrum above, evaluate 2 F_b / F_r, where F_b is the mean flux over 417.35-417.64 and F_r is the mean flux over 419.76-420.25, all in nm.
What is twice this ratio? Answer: 1.73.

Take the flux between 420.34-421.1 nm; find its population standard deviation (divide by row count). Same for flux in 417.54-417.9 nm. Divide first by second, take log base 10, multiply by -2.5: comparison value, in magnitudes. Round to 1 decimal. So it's 0.4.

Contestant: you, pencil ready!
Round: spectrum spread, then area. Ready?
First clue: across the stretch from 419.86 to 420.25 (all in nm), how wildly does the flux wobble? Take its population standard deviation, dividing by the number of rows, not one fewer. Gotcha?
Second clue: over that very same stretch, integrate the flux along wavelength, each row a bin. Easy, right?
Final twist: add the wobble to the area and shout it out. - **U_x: 33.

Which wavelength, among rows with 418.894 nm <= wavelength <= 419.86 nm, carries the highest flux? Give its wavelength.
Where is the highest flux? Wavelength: 418.942 nm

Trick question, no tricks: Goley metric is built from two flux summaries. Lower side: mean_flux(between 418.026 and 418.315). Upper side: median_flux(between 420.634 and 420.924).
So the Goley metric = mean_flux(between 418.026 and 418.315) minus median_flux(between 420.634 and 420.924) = -4.9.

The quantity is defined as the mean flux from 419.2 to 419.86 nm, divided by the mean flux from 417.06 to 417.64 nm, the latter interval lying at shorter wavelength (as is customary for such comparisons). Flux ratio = 1.08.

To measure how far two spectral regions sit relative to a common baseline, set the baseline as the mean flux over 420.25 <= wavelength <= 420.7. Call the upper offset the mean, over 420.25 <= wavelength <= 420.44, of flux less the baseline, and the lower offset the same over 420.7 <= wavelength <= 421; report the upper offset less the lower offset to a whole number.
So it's 1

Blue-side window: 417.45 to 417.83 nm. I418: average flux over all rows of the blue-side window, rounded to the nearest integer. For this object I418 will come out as 70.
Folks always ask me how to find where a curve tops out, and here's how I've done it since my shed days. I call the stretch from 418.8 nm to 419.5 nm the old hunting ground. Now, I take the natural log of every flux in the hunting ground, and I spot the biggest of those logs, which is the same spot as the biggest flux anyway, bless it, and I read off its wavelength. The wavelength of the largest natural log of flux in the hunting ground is 418.942 nm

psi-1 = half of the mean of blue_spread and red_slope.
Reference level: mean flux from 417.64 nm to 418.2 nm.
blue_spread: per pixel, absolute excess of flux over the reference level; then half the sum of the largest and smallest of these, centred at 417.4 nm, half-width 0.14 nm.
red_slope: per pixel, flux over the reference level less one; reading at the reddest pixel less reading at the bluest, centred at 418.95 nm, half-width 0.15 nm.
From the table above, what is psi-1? 1.0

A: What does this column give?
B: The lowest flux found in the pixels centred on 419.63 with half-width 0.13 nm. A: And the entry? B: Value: 74.3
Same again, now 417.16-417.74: 64.8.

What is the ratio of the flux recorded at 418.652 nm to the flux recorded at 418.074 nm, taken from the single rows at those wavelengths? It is 0.93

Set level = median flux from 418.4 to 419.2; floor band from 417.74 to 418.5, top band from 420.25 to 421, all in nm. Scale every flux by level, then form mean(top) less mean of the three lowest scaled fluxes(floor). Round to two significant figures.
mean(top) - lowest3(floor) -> 0.12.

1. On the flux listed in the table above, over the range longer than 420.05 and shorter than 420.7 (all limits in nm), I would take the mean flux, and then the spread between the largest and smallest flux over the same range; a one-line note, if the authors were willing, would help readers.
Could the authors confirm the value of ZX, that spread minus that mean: -73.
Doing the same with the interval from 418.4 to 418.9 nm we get -62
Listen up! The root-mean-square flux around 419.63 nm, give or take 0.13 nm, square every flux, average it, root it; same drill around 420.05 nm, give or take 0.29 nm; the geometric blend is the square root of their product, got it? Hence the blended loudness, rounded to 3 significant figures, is 77.5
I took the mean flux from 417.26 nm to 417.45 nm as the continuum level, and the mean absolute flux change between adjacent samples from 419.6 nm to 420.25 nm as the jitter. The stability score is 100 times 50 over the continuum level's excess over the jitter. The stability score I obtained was 78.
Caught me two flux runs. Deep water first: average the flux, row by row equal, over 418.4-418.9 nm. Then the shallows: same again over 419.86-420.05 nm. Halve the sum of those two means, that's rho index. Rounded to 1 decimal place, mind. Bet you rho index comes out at 75.5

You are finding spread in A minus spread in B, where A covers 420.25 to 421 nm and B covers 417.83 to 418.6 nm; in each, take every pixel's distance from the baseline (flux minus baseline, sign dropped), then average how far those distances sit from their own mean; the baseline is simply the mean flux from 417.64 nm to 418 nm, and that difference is 0.3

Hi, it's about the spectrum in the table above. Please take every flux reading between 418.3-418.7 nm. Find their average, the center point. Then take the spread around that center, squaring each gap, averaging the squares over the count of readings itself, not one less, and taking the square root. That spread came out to 1.9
